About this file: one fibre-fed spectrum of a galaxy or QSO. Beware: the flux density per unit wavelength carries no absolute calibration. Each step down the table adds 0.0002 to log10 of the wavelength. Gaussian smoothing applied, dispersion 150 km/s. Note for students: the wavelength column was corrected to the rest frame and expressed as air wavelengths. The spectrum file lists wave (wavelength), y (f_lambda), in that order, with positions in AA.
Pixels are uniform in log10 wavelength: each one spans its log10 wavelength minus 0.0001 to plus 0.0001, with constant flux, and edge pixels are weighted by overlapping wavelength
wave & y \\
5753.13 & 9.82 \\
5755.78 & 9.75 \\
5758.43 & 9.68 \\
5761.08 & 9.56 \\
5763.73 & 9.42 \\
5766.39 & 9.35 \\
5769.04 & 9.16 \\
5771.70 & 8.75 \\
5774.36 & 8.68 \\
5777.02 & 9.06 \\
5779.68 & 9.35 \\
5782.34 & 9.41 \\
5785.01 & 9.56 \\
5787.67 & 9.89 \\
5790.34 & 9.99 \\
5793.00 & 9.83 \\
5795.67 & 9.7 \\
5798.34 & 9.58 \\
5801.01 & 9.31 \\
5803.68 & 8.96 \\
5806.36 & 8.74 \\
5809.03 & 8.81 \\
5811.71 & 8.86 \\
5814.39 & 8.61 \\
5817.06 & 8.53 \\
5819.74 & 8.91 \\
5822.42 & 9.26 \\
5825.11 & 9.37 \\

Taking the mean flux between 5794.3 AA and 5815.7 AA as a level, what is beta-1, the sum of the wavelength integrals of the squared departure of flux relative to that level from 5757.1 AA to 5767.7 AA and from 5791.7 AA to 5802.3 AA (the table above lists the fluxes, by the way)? 5.6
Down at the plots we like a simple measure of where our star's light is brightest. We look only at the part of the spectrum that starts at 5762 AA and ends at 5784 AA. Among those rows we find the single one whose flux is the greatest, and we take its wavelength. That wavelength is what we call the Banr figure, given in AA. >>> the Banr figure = 5763.73 AA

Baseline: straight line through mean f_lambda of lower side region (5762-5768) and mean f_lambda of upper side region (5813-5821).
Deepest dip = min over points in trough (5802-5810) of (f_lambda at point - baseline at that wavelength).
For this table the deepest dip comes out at -0.09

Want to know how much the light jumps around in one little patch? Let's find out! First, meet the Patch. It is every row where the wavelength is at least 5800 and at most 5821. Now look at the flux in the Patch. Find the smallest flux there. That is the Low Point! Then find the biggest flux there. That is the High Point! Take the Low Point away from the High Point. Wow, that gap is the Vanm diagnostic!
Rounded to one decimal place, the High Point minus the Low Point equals 0.8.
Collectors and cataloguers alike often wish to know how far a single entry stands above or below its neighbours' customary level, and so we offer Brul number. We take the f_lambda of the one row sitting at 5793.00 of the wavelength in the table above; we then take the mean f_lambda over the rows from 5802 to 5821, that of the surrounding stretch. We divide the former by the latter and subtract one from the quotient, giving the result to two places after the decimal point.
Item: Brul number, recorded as 0.12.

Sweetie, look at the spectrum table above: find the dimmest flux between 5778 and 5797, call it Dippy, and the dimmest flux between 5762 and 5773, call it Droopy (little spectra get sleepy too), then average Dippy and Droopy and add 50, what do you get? 59.05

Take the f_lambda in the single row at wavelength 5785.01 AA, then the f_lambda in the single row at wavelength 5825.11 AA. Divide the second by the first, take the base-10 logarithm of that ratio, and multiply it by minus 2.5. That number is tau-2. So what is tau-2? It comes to 0.02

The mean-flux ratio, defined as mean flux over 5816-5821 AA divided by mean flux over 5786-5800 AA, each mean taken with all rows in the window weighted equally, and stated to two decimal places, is 0.89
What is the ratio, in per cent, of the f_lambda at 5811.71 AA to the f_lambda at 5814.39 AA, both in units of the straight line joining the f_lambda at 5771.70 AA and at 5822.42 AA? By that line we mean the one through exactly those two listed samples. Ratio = 103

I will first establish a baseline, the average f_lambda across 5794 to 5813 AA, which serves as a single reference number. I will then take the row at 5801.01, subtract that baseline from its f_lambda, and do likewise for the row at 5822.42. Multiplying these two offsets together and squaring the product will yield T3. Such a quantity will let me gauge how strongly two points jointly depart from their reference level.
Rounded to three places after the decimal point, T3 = 0.000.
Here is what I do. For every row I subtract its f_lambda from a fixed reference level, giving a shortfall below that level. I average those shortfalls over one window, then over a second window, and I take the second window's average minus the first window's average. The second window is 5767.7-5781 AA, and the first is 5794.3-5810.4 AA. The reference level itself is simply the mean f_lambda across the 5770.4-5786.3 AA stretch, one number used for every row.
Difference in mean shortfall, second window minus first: 0.18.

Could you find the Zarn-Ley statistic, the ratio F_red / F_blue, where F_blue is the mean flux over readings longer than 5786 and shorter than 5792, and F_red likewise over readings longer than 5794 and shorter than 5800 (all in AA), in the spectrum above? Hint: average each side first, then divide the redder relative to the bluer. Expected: 0.970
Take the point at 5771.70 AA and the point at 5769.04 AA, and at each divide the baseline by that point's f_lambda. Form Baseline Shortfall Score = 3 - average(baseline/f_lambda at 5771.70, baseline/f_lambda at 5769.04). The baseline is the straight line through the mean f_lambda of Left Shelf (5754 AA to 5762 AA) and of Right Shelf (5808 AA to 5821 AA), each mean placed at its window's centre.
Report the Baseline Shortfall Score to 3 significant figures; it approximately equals 1.94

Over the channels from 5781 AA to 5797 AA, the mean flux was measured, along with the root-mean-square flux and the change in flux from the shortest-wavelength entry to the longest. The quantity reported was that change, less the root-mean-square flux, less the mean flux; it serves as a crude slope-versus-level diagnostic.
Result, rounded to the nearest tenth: -19.2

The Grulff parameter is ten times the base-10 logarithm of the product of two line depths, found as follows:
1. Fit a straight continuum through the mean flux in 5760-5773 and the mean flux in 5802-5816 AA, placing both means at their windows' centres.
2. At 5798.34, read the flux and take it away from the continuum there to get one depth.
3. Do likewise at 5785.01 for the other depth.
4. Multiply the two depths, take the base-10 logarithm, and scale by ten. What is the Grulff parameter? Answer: -4.7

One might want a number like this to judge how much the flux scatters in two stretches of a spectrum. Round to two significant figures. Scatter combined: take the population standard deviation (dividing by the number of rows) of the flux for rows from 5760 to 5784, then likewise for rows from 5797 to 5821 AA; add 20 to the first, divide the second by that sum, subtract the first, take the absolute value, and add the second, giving 0.59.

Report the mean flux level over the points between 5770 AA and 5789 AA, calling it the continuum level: 9.24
